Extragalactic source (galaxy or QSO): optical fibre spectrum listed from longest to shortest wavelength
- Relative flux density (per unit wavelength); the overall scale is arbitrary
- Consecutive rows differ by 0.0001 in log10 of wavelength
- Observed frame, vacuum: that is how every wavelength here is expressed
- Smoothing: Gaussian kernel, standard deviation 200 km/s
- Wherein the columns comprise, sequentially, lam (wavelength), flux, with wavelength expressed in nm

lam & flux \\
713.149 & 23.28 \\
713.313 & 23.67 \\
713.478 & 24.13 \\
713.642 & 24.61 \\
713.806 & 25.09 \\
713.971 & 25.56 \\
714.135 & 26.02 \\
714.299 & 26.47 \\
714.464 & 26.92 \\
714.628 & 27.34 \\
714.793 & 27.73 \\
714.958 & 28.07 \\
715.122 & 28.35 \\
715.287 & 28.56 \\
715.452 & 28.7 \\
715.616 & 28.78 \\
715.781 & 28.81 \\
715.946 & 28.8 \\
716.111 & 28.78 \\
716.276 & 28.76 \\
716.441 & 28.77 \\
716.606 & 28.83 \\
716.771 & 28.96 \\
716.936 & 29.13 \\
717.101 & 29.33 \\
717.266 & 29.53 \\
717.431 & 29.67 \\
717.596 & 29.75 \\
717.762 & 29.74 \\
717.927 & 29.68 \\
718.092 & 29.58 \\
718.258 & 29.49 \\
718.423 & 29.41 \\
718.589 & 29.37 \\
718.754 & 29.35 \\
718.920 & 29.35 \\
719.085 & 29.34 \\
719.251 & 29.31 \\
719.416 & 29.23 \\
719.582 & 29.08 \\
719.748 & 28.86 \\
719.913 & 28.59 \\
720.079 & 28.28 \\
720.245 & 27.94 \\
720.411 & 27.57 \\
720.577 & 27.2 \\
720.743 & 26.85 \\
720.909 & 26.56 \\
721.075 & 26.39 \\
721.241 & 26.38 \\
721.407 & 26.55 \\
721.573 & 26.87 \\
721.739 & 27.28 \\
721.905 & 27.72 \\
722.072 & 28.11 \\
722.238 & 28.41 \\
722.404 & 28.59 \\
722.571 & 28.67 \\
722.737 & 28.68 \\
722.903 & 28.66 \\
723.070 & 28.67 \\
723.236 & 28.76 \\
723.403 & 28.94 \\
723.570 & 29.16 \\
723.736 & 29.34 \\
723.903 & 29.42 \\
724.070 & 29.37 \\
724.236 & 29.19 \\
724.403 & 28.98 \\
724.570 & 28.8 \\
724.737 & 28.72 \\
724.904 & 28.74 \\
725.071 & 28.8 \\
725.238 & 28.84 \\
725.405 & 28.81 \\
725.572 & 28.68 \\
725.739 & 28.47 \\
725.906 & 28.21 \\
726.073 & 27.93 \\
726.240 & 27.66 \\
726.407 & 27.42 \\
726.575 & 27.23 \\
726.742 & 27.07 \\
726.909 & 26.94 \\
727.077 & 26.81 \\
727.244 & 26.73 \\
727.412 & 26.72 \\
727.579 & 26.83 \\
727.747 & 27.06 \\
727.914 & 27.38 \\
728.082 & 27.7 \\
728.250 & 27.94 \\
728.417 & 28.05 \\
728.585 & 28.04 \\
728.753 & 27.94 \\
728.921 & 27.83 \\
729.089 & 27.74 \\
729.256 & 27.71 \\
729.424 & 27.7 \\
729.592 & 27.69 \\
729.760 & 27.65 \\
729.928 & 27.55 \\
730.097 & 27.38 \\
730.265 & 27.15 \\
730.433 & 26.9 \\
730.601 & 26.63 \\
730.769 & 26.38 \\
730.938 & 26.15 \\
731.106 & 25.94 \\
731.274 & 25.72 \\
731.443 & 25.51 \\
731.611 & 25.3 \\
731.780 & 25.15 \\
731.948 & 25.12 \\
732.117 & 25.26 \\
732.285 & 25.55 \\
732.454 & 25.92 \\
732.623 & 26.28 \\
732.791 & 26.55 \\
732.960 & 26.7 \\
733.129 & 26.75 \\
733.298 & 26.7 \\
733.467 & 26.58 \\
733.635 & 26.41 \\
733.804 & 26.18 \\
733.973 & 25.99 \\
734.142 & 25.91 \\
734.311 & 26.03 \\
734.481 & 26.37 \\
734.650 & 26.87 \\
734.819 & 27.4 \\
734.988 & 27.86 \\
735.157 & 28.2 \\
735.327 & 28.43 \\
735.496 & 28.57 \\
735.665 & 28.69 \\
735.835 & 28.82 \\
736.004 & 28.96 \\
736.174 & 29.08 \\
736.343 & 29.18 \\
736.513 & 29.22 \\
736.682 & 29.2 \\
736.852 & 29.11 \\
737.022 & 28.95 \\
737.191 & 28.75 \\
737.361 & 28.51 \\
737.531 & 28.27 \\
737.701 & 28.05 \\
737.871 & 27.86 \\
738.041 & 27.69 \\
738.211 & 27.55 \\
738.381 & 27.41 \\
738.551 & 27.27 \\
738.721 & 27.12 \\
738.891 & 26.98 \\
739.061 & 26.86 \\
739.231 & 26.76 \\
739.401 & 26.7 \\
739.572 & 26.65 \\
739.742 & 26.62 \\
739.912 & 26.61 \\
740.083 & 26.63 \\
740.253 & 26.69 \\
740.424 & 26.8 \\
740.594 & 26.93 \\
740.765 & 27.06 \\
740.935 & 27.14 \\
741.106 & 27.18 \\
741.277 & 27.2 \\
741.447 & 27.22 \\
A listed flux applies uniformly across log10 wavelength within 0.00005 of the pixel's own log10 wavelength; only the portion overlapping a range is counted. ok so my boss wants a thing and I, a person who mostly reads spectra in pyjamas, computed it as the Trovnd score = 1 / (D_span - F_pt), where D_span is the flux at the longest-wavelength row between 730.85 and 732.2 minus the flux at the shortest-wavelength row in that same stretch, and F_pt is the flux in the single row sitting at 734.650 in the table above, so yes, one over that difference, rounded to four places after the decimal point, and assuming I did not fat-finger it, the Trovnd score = -0.0360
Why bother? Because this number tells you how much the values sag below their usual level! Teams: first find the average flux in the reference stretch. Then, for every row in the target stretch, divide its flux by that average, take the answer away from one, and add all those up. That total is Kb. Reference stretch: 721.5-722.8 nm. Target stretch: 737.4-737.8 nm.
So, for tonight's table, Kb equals -0.01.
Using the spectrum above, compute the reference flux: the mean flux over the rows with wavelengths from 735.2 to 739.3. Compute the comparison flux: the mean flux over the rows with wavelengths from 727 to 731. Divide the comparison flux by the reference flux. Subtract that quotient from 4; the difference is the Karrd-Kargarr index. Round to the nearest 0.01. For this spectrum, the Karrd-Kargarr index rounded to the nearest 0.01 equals 3.03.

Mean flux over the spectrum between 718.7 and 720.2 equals 29.0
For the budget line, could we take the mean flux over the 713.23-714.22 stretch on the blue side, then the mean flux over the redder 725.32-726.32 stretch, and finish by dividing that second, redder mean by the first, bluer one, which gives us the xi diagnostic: 1.14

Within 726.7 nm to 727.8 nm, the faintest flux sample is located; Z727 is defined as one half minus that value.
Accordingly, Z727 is -26.2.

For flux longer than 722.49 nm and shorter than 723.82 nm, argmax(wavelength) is 723.736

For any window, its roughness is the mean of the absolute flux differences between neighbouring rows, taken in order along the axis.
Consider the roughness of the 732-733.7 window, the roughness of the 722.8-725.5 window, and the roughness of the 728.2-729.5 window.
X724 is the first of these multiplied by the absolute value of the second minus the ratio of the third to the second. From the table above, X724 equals 0.10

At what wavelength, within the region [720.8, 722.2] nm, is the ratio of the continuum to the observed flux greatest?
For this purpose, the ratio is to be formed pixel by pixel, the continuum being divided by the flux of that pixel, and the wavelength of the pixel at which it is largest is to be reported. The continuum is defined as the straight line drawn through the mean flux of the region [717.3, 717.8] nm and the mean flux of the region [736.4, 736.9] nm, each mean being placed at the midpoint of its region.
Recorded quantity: 721.241 nm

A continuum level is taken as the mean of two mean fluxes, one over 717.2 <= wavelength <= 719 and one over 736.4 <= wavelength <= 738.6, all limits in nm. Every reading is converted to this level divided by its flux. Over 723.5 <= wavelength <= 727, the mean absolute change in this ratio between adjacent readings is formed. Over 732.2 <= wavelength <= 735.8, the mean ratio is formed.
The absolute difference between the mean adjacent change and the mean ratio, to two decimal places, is 1.07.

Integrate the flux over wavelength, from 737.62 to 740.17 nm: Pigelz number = 69.2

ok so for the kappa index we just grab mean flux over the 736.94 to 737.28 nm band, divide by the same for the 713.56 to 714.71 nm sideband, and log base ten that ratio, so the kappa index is 0.045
